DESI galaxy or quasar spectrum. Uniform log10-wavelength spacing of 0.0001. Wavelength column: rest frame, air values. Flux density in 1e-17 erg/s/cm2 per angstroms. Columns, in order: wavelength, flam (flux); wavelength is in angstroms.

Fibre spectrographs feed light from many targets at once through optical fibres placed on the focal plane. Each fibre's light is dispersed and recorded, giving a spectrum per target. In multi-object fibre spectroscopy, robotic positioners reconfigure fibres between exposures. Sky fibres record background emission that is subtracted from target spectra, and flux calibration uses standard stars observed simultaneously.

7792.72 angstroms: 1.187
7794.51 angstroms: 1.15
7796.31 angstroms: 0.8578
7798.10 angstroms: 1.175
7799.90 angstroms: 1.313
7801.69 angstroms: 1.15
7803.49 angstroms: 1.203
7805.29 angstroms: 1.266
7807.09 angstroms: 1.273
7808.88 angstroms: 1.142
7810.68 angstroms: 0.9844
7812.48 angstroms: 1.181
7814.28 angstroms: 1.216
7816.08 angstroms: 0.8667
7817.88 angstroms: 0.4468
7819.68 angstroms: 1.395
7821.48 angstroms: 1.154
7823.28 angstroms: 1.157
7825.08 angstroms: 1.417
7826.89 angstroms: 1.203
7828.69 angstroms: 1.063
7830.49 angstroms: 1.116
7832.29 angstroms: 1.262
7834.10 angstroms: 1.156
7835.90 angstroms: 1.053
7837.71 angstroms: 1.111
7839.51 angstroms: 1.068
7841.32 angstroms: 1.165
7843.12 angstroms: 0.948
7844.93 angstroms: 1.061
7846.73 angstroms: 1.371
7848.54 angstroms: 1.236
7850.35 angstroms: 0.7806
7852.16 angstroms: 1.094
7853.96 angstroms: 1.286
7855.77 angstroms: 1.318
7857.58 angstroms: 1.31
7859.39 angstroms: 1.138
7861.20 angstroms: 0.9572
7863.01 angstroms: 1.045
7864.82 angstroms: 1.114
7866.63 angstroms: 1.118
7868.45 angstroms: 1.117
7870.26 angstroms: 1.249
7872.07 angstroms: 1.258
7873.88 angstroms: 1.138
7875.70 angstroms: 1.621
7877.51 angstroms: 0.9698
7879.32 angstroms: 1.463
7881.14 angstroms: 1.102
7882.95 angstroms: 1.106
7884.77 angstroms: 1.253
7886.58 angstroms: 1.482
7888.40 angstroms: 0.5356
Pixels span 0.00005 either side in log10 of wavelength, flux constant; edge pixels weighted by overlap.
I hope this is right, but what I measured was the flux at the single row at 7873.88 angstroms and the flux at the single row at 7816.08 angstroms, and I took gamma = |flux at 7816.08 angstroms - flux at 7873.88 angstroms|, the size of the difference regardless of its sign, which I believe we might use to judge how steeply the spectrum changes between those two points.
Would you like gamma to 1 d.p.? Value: 0.3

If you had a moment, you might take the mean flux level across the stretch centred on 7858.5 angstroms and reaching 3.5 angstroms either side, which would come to 1.18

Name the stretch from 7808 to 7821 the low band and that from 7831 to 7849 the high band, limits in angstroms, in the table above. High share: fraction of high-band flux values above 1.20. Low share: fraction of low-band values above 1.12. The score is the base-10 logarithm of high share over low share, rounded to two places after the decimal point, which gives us -0.28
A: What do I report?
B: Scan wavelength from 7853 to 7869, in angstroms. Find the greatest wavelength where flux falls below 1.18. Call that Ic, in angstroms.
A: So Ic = 7868.45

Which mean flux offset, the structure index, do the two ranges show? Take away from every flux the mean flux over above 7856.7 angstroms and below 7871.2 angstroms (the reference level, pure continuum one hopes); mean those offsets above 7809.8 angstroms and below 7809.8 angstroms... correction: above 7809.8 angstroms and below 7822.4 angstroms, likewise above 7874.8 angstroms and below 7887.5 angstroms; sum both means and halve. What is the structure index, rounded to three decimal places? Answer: 0.029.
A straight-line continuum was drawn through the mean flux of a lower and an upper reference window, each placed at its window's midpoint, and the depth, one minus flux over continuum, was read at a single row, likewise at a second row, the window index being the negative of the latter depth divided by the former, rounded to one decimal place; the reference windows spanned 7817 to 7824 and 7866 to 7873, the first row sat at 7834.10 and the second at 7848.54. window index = -1.4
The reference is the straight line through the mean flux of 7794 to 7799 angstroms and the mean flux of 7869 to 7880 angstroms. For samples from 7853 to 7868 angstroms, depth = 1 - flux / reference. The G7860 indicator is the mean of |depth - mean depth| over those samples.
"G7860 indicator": 0.095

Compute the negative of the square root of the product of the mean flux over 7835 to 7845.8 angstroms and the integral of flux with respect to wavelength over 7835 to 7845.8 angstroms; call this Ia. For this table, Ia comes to -3.51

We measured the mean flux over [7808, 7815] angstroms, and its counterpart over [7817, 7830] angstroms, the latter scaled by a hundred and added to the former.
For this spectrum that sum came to 113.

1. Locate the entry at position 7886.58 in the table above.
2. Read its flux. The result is 1.482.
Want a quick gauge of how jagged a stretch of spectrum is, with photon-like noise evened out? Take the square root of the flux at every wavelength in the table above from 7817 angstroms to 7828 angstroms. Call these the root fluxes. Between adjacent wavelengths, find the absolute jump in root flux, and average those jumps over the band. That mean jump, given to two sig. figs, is 0.17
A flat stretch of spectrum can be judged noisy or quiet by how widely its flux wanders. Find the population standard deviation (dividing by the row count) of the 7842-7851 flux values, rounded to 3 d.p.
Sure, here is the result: 0.208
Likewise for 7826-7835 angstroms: 0.069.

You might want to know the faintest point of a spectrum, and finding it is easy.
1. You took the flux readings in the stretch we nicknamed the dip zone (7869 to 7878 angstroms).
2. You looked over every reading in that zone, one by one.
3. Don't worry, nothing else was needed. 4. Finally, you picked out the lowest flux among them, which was 0.9698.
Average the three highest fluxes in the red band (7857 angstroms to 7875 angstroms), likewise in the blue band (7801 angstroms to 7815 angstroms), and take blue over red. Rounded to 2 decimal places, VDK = 0.98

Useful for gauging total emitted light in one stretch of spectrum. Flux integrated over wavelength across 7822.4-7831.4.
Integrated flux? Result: 10.7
